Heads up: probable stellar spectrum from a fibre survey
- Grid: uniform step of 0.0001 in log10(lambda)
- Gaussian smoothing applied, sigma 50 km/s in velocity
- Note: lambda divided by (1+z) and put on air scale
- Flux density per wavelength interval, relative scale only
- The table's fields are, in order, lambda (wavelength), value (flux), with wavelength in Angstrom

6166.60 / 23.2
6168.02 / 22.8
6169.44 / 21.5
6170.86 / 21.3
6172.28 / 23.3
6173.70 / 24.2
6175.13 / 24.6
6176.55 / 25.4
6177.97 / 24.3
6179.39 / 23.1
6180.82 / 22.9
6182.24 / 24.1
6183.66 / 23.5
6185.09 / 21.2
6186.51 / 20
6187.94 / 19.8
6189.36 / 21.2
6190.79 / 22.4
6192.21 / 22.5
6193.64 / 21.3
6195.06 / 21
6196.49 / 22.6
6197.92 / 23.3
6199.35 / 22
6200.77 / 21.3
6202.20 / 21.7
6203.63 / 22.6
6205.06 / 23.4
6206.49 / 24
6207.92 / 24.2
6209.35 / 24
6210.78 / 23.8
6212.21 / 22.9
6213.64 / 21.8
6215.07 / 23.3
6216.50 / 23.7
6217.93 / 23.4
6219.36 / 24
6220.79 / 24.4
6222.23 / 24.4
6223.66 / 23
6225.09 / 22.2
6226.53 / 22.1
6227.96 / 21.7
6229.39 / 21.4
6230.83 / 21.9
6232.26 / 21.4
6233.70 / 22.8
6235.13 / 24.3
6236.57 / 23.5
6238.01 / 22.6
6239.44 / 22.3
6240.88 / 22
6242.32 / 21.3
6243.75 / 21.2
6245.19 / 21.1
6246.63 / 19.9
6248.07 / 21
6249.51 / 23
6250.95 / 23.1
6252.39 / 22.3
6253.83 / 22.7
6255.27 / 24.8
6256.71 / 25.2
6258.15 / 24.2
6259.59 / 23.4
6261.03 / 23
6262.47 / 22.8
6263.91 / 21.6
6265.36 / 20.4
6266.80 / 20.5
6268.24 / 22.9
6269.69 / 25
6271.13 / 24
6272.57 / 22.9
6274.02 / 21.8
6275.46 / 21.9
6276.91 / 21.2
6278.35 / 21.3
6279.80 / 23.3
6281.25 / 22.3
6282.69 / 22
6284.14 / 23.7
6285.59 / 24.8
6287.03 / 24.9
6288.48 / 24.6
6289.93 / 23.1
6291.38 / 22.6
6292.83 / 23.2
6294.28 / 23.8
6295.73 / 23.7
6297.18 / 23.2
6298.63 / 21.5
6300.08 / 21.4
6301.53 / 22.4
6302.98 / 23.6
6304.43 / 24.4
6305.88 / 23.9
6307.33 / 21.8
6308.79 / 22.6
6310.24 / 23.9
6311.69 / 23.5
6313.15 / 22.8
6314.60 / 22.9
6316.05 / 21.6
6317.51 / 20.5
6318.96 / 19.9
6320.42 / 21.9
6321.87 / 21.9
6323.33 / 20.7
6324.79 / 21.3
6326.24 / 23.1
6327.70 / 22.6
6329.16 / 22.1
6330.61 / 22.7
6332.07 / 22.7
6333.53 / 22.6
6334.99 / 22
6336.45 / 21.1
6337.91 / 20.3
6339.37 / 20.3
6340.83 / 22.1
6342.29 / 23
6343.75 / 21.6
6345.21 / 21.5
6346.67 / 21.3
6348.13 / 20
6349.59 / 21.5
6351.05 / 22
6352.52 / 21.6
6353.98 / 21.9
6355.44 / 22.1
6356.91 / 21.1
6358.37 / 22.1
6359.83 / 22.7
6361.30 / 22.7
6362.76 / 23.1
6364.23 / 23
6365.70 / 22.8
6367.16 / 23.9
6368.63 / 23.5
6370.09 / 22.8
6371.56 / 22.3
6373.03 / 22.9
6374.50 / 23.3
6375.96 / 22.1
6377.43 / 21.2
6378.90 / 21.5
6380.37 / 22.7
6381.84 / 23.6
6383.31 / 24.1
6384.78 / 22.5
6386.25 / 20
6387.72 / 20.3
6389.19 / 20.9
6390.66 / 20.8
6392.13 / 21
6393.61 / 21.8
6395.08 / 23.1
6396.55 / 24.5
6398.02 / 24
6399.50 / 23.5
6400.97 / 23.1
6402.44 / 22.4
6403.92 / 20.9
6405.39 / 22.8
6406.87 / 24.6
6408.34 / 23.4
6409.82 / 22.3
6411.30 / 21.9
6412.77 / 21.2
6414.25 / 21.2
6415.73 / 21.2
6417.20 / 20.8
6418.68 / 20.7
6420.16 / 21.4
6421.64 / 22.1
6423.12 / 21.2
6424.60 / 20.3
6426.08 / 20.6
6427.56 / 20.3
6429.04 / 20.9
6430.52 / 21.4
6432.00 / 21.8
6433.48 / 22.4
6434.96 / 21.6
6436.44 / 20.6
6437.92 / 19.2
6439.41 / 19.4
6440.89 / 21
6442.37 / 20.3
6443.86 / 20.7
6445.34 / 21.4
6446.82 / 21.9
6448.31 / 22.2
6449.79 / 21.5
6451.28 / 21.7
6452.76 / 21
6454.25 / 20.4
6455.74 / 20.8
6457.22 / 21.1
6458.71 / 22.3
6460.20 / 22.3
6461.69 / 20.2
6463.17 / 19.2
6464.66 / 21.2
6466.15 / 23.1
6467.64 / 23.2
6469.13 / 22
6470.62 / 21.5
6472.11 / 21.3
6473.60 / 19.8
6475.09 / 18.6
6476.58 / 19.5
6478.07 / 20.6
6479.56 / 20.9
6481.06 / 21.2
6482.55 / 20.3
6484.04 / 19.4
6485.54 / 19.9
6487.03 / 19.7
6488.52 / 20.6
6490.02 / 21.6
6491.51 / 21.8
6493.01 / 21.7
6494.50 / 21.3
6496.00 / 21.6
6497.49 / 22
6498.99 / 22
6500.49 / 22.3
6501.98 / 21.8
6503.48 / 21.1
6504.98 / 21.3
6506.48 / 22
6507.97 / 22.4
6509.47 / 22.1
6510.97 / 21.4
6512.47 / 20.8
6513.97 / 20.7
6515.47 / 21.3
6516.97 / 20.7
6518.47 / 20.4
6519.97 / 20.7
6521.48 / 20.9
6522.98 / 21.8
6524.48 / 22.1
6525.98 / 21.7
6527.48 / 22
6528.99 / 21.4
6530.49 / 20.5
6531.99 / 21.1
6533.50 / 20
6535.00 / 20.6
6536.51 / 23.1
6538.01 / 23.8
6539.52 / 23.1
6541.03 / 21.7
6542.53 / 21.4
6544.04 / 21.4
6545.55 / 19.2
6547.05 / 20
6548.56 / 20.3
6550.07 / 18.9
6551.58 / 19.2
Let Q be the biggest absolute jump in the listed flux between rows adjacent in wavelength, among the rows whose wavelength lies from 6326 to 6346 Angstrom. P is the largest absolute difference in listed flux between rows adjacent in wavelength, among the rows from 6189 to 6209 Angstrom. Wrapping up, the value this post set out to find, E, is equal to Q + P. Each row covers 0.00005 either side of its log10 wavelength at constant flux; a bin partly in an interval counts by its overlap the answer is 3.4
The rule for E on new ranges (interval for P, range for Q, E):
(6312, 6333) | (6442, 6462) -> 4.1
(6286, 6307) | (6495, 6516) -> 2.4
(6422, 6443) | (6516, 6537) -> 4.1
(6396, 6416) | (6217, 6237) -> 3.4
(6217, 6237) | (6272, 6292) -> 3.5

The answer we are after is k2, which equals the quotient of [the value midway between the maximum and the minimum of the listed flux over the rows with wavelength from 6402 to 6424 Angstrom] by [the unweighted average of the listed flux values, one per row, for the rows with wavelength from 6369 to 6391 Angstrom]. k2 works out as 1.03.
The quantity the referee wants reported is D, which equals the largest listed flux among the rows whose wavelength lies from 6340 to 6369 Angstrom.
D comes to 23.9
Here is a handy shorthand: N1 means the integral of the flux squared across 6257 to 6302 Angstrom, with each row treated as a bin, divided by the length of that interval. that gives 523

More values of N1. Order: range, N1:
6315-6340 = 469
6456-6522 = 447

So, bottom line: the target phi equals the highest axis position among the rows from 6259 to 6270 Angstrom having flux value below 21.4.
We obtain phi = 6266.80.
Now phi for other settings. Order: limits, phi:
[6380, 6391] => 6390.66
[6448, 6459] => 6457.22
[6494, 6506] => 6504.98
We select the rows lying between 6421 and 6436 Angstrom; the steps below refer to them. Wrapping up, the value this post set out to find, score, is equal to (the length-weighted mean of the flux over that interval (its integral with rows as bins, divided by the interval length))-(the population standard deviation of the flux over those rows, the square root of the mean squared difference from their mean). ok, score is 20.55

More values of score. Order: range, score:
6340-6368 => 21.24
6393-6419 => 21.20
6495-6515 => 21.11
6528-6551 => 19.72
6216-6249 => 21.19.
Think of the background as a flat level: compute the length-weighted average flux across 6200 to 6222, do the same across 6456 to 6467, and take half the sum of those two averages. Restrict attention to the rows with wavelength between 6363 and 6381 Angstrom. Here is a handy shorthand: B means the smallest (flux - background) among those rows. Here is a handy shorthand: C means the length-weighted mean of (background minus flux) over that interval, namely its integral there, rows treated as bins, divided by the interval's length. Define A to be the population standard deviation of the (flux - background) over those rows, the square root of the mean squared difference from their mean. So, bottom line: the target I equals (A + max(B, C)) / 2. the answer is 0.2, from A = 0.75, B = -1.1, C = -0.4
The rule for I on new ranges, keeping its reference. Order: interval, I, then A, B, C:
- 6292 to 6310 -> 0.1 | 0.96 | -0.9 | -0.7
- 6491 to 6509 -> 0.5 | 0.38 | -1.2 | 0.5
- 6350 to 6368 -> 0.3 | 0.73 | -1.2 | -0.1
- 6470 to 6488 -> 1.5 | 0.85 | -3.7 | 2.1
